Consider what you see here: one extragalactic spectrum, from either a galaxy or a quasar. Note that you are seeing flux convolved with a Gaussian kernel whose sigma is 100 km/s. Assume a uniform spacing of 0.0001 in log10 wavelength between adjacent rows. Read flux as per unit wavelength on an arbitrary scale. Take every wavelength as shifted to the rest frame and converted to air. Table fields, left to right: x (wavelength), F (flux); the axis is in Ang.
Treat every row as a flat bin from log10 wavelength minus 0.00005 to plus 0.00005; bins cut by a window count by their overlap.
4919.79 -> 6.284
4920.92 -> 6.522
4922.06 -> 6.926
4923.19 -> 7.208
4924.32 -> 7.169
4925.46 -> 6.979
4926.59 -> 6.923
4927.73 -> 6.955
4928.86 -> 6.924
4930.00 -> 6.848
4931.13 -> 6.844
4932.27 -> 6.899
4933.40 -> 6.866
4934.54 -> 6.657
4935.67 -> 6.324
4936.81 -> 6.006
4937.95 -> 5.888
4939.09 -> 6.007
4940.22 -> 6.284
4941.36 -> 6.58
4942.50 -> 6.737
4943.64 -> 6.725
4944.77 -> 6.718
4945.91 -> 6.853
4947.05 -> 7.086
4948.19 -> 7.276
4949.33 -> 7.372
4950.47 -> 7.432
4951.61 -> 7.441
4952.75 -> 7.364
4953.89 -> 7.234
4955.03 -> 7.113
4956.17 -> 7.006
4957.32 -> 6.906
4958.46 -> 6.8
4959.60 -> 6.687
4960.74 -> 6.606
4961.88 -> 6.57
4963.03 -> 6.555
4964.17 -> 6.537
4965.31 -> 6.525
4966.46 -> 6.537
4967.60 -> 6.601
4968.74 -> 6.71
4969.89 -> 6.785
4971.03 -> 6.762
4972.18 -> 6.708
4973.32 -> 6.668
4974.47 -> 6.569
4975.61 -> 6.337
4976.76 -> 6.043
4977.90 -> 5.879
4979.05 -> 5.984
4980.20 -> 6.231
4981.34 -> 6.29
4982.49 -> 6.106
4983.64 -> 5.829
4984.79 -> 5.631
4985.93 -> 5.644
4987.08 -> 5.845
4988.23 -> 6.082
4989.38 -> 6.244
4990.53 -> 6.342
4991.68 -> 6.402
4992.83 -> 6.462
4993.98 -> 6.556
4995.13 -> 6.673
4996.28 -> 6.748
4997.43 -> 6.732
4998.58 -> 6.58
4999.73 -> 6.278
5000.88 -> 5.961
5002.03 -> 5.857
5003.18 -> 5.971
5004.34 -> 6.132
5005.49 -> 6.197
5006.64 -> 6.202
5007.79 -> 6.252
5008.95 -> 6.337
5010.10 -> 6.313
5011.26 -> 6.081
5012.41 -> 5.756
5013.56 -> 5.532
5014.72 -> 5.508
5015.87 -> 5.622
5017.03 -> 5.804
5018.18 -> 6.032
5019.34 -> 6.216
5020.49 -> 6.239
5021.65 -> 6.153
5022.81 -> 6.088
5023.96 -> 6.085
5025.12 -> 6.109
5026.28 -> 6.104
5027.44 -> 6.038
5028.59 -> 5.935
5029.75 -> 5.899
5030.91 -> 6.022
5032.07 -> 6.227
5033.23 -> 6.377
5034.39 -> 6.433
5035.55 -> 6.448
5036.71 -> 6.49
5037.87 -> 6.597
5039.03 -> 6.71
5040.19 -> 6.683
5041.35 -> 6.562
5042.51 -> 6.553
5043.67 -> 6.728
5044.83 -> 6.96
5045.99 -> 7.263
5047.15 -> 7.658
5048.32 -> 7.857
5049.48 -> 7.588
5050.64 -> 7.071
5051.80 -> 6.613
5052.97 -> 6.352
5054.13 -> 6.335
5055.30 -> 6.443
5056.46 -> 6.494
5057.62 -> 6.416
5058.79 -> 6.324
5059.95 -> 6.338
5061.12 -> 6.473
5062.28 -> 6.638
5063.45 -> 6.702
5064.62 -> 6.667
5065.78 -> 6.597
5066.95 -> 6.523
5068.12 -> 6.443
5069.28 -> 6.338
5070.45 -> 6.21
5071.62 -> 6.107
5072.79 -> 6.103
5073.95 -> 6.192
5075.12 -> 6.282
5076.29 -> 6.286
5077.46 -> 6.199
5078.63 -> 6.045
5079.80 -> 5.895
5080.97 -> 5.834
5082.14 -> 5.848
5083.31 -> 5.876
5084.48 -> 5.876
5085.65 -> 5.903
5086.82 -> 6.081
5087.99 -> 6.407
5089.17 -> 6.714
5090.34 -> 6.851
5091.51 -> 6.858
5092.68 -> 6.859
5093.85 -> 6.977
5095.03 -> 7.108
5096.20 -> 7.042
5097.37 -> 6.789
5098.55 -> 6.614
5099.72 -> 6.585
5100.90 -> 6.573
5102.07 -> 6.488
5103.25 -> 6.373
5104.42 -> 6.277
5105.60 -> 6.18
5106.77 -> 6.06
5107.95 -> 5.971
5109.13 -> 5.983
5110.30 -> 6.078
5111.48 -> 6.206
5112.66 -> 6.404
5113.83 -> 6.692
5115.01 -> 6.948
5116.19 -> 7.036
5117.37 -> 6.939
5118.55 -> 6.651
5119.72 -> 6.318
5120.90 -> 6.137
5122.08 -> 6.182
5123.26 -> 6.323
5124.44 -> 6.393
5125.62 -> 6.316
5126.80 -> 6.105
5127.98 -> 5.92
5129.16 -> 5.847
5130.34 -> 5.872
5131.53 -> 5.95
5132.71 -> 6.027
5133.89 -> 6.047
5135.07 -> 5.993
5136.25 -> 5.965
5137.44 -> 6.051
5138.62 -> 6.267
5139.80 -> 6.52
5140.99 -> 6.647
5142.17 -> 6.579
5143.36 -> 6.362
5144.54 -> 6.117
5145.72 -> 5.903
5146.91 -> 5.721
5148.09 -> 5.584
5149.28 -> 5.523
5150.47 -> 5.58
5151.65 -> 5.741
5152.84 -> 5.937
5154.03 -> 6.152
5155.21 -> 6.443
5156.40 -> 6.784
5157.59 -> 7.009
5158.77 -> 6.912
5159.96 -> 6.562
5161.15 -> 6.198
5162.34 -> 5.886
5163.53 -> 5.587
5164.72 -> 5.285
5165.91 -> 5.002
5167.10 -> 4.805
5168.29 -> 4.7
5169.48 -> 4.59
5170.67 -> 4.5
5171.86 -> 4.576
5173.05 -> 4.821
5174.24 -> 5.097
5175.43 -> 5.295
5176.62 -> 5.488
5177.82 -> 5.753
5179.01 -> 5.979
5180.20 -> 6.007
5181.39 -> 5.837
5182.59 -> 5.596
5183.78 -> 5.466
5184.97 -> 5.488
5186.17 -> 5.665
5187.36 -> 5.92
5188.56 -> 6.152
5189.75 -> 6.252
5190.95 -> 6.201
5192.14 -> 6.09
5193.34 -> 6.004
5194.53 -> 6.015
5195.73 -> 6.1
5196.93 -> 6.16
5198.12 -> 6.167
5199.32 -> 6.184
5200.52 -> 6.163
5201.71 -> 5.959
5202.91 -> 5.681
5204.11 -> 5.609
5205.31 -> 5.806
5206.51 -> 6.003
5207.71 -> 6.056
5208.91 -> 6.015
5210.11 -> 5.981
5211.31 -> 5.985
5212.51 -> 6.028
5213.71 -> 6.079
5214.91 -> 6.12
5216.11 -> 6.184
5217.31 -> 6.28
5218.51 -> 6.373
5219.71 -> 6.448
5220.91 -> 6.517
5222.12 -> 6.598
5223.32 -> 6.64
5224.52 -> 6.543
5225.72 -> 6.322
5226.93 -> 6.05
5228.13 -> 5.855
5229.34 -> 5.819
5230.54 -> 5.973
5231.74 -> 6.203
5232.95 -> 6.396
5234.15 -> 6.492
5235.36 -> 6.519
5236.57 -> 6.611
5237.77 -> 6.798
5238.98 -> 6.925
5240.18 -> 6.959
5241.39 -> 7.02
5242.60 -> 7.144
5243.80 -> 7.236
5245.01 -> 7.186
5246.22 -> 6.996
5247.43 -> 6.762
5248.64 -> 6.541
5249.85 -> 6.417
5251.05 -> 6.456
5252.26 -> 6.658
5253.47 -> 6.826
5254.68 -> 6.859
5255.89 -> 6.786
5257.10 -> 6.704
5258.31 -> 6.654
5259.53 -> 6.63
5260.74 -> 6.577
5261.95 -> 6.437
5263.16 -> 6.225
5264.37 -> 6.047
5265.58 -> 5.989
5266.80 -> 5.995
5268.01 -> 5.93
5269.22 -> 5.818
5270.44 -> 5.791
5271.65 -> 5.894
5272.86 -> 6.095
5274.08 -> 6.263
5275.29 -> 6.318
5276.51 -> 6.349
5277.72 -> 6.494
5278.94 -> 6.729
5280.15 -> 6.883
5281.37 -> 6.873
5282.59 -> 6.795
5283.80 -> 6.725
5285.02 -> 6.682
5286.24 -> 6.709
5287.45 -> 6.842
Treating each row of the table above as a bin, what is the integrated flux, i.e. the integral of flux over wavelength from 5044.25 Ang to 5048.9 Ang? 34.6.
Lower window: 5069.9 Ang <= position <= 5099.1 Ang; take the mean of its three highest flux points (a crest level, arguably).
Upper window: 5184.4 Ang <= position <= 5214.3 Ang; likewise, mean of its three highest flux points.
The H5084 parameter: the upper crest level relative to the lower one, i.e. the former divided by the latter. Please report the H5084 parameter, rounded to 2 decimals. 0.88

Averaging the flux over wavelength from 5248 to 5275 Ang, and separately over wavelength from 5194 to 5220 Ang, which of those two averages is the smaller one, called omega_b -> 6.1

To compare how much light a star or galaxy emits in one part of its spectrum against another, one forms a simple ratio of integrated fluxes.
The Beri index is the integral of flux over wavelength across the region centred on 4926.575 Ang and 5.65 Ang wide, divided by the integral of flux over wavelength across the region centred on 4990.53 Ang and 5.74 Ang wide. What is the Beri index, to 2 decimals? 1.09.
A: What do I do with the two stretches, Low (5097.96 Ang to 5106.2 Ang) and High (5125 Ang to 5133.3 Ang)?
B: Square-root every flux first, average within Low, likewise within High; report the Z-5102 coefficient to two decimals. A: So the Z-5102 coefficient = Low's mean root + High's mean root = 4.99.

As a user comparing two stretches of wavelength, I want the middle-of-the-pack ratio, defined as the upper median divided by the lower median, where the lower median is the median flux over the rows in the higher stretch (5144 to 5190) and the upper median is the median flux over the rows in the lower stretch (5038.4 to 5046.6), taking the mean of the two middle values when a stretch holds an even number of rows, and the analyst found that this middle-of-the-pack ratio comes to 1.17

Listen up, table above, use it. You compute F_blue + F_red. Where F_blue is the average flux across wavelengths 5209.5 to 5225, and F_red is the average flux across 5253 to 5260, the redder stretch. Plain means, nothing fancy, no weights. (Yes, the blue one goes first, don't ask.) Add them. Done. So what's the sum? 13.0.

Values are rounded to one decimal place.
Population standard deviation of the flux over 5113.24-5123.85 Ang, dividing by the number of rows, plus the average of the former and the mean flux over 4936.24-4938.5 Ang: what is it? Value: 3.5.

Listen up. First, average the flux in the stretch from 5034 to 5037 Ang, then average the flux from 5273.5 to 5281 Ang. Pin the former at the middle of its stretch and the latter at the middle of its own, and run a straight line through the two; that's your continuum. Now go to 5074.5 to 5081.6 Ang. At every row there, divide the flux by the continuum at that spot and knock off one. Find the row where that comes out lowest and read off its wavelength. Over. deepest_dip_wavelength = 5080.97 Ang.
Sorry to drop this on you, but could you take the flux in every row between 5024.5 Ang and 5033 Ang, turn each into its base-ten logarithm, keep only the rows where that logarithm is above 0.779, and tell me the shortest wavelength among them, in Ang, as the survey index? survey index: 5025.12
